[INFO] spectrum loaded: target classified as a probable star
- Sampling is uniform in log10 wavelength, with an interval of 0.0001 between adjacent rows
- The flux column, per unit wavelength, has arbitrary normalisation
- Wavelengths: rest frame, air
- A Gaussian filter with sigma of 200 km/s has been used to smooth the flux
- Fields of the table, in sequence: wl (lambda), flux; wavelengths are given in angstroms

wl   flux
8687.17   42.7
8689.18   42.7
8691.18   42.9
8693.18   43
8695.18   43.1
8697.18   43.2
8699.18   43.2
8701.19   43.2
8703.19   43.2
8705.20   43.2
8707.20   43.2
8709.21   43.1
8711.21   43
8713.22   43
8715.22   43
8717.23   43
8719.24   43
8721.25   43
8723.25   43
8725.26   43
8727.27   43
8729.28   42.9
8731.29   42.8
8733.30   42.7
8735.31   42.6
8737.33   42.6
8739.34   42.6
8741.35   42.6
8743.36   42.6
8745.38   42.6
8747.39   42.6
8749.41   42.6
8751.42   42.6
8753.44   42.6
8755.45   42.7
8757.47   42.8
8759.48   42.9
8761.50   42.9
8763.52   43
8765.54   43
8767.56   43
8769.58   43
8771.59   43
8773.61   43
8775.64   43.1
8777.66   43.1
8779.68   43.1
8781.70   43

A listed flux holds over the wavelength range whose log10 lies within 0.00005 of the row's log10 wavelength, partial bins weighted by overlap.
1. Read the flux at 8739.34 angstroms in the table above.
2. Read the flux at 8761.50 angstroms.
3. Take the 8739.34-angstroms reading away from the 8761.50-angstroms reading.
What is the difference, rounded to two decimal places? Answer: 0.30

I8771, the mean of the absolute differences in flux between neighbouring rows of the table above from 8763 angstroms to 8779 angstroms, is 0.01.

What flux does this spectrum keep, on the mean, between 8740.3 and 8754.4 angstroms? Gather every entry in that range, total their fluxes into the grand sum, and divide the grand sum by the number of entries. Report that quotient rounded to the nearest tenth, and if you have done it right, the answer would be 42.6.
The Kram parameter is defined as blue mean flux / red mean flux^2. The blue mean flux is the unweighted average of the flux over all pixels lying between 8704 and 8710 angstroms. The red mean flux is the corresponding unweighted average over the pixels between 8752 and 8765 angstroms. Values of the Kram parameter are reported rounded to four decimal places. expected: 0.0235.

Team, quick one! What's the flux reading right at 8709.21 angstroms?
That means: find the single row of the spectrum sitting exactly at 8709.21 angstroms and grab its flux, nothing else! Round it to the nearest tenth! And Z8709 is 43.1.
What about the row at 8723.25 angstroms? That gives 43.0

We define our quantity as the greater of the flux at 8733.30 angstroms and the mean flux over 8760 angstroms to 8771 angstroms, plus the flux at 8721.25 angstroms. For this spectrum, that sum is 86.0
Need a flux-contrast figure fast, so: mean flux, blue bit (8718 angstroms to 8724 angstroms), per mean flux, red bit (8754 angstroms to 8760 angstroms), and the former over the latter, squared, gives 1.01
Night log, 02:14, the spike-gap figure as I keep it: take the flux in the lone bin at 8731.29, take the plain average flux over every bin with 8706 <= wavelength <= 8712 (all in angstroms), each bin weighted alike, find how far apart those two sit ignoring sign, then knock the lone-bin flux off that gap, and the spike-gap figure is -42.5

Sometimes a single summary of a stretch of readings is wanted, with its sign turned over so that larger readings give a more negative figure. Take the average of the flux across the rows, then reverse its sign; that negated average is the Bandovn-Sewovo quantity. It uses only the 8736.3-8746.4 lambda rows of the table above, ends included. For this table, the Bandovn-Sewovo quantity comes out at -42.6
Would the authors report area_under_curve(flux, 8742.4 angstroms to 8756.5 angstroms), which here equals 601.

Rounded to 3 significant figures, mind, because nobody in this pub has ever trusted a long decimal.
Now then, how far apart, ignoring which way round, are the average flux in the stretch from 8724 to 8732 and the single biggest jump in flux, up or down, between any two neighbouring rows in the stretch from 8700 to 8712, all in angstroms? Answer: 42.8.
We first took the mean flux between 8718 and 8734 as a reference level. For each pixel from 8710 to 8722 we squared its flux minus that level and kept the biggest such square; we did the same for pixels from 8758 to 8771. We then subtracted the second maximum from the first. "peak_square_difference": 0.00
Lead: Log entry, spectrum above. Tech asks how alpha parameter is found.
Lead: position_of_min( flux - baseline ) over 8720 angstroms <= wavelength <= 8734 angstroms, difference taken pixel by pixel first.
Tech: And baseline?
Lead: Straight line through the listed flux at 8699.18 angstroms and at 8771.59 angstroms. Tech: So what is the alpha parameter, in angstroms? 8733.30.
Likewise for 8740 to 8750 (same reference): 8741.35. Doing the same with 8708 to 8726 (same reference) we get 8711.21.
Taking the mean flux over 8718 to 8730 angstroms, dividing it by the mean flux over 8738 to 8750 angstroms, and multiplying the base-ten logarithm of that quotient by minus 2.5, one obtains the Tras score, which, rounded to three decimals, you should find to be -0.010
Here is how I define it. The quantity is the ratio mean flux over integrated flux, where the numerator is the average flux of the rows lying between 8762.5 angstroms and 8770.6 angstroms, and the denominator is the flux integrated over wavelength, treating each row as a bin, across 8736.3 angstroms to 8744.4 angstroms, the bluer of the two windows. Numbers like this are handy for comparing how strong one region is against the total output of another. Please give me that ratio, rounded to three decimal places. 0.125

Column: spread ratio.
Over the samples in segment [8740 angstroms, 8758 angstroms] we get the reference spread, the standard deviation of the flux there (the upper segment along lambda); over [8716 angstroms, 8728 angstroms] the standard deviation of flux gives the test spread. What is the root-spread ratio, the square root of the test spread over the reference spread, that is 0.00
